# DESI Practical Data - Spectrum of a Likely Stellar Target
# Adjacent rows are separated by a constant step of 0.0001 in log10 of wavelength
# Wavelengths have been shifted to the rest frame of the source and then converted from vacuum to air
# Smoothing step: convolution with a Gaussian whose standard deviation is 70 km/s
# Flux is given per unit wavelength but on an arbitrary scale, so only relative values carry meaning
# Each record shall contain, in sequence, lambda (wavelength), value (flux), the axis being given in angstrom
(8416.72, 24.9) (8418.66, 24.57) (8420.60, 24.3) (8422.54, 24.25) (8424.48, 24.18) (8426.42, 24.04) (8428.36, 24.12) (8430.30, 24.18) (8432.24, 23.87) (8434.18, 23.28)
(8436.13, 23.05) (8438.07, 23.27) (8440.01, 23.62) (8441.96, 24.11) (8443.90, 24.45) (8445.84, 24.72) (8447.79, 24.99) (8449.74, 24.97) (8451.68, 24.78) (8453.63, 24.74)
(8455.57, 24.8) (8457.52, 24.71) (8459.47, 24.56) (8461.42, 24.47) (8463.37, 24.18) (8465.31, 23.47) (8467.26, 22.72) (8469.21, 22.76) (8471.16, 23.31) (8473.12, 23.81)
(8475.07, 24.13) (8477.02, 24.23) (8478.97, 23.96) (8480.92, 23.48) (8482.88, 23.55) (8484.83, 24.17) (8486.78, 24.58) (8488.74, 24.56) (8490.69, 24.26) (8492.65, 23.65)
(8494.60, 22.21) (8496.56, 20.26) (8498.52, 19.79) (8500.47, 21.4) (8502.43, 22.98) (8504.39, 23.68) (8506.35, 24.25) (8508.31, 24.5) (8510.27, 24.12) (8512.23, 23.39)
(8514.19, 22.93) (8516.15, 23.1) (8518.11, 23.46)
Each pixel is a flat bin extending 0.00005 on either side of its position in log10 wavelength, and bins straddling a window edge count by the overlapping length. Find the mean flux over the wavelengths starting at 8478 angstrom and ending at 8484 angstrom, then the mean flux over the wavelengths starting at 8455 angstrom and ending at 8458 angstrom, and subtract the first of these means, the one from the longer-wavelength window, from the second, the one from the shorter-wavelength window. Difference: 1.1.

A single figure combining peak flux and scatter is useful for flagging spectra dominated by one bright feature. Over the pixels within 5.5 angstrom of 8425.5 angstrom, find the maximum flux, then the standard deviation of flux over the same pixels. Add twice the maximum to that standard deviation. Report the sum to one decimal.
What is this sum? 48.7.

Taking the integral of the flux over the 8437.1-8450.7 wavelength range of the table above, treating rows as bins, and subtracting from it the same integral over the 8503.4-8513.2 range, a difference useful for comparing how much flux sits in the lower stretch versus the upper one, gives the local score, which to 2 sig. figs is 96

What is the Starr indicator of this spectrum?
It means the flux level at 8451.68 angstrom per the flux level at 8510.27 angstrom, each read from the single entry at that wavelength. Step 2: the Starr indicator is 1.027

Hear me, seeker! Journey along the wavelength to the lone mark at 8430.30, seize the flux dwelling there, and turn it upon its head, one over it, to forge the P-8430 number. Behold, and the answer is 0.0414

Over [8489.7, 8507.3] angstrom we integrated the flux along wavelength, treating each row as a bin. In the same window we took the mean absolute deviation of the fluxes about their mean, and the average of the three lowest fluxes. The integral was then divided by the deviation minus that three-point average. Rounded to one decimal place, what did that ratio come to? -20.8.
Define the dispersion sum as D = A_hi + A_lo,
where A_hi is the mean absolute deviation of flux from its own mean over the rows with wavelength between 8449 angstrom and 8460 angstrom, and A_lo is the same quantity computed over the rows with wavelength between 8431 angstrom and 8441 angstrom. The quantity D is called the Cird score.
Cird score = 0.35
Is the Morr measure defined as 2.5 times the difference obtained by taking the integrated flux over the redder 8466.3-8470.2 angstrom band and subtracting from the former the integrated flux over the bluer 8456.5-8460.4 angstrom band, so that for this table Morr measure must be -18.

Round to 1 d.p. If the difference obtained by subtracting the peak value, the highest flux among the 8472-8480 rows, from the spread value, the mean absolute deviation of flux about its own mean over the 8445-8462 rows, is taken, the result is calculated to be -24.1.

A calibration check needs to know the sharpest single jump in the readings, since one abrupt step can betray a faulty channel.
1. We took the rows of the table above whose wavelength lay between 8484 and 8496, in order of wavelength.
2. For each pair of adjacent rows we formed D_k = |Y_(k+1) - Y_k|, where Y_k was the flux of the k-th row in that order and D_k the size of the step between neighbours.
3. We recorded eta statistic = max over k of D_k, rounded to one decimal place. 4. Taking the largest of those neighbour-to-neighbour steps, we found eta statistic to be 1.4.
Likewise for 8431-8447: 0.6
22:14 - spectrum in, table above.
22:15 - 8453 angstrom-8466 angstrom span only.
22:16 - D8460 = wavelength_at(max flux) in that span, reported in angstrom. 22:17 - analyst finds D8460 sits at 8455.57 angstrom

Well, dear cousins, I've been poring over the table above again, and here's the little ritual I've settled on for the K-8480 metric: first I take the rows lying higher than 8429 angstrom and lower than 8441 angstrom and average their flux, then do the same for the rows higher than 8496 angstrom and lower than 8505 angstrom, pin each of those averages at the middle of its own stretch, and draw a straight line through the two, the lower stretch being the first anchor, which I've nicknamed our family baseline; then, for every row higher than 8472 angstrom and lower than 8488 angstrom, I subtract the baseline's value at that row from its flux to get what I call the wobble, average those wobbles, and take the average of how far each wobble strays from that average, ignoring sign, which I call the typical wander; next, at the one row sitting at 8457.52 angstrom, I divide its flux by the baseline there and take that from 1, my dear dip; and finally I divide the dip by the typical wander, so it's -0.25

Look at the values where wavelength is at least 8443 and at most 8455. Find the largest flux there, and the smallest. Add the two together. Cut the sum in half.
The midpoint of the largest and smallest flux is 24.7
